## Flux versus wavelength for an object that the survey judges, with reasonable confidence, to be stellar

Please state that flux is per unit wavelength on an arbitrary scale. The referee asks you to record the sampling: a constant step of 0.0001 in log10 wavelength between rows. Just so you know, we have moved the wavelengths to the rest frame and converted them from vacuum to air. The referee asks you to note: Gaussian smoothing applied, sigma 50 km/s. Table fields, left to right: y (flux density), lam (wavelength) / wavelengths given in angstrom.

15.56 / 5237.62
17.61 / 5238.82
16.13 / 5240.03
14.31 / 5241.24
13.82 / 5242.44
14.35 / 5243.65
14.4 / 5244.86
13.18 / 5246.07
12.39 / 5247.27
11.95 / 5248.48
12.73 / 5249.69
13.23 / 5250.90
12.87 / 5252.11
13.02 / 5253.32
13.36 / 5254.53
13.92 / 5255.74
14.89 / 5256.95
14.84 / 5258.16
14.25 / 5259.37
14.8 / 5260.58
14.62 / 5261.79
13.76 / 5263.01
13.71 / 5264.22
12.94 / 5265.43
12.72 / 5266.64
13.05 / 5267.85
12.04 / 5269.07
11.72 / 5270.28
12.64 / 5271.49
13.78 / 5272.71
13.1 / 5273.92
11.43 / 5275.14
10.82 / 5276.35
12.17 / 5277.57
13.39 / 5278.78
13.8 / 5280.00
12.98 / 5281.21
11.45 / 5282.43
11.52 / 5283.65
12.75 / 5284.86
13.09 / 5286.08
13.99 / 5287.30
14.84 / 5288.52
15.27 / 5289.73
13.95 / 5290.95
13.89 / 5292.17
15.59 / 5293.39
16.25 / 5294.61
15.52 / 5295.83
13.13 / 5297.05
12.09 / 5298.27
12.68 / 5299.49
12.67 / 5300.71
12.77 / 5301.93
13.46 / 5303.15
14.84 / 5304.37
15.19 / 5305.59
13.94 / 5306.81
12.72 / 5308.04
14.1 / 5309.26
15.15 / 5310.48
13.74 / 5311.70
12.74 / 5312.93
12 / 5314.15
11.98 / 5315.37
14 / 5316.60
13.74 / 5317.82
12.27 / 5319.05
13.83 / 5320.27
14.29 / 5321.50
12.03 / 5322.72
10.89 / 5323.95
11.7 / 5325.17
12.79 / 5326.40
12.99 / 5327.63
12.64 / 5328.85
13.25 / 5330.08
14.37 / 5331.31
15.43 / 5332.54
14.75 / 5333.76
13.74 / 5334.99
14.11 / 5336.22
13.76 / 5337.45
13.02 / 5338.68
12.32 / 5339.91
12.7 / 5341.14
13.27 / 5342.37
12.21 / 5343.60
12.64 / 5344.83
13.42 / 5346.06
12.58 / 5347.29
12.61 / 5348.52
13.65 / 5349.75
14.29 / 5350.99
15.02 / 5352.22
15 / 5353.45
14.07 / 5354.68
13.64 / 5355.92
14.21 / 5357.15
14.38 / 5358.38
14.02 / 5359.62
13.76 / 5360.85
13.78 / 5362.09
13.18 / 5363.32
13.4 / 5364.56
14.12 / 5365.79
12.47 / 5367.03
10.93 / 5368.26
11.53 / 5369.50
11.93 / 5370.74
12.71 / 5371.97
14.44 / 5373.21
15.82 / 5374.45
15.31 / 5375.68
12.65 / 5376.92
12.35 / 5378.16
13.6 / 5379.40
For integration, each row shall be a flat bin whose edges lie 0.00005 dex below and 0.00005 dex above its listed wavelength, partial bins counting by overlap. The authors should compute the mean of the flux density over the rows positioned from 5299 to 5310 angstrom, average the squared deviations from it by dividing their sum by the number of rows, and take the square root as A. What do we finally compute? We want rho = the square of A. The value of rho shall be 0.85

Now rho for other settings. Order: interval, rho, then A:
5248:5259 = 0.84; 0.92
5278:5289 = 1.08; 1.04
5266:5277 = 0.78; 0.88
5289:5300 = 1.89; 1.38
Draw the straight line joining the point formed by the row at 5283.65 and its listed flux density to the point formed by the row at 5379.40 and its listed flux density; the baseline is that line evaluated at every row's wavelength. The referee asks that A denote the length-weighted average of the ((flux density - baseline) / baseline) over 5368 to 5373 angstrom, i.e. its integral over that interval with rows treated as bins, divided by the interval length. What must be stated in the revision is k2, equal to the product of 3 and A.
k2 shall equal -0.30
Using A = -0.10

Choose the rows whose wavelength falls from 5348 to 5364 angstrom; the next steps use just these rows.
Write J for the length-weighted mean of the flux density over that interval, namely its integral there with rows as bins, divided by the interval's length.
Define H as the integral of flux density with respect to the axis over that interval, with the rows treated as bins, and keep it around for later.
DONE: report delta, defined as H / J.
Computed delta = 16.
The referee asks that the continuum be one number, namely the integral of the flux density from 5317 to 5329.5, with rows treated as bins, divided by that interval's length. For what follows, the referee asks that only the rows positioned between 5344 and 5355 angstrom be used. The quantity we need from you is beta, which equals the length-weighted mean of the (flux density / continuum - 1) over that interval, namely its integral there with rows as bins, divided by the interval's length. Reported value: 0.072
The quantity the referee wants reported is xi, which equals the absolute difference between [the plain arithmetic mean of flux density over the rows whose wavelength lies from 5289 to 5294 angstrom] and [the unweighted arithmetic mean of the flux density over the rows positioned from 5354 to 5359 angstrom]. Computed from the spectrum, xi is 0.60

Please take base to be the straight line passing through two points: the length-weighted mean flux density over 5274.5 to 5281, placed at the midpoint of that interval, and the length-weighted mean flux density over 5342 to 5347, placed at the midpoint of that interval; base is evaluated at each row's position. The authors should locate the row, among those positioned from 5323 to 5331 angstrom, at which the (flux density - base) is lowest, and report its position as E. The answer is 5323.95 angstrom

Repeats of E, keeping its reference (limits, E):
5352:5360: 5355.92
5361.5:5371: 5368.26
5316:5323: 5322.72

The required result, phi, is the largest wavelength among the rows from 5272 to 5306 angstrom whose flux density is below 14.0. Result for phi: 5303.15 angstrom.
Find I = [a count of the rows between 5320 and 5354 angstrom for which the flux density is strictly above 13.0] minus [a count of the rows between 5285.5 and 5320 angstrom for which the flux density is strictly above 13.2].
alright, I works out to -1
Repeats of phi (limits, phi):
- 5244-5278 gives 5277.57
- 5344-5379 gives 5378.16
